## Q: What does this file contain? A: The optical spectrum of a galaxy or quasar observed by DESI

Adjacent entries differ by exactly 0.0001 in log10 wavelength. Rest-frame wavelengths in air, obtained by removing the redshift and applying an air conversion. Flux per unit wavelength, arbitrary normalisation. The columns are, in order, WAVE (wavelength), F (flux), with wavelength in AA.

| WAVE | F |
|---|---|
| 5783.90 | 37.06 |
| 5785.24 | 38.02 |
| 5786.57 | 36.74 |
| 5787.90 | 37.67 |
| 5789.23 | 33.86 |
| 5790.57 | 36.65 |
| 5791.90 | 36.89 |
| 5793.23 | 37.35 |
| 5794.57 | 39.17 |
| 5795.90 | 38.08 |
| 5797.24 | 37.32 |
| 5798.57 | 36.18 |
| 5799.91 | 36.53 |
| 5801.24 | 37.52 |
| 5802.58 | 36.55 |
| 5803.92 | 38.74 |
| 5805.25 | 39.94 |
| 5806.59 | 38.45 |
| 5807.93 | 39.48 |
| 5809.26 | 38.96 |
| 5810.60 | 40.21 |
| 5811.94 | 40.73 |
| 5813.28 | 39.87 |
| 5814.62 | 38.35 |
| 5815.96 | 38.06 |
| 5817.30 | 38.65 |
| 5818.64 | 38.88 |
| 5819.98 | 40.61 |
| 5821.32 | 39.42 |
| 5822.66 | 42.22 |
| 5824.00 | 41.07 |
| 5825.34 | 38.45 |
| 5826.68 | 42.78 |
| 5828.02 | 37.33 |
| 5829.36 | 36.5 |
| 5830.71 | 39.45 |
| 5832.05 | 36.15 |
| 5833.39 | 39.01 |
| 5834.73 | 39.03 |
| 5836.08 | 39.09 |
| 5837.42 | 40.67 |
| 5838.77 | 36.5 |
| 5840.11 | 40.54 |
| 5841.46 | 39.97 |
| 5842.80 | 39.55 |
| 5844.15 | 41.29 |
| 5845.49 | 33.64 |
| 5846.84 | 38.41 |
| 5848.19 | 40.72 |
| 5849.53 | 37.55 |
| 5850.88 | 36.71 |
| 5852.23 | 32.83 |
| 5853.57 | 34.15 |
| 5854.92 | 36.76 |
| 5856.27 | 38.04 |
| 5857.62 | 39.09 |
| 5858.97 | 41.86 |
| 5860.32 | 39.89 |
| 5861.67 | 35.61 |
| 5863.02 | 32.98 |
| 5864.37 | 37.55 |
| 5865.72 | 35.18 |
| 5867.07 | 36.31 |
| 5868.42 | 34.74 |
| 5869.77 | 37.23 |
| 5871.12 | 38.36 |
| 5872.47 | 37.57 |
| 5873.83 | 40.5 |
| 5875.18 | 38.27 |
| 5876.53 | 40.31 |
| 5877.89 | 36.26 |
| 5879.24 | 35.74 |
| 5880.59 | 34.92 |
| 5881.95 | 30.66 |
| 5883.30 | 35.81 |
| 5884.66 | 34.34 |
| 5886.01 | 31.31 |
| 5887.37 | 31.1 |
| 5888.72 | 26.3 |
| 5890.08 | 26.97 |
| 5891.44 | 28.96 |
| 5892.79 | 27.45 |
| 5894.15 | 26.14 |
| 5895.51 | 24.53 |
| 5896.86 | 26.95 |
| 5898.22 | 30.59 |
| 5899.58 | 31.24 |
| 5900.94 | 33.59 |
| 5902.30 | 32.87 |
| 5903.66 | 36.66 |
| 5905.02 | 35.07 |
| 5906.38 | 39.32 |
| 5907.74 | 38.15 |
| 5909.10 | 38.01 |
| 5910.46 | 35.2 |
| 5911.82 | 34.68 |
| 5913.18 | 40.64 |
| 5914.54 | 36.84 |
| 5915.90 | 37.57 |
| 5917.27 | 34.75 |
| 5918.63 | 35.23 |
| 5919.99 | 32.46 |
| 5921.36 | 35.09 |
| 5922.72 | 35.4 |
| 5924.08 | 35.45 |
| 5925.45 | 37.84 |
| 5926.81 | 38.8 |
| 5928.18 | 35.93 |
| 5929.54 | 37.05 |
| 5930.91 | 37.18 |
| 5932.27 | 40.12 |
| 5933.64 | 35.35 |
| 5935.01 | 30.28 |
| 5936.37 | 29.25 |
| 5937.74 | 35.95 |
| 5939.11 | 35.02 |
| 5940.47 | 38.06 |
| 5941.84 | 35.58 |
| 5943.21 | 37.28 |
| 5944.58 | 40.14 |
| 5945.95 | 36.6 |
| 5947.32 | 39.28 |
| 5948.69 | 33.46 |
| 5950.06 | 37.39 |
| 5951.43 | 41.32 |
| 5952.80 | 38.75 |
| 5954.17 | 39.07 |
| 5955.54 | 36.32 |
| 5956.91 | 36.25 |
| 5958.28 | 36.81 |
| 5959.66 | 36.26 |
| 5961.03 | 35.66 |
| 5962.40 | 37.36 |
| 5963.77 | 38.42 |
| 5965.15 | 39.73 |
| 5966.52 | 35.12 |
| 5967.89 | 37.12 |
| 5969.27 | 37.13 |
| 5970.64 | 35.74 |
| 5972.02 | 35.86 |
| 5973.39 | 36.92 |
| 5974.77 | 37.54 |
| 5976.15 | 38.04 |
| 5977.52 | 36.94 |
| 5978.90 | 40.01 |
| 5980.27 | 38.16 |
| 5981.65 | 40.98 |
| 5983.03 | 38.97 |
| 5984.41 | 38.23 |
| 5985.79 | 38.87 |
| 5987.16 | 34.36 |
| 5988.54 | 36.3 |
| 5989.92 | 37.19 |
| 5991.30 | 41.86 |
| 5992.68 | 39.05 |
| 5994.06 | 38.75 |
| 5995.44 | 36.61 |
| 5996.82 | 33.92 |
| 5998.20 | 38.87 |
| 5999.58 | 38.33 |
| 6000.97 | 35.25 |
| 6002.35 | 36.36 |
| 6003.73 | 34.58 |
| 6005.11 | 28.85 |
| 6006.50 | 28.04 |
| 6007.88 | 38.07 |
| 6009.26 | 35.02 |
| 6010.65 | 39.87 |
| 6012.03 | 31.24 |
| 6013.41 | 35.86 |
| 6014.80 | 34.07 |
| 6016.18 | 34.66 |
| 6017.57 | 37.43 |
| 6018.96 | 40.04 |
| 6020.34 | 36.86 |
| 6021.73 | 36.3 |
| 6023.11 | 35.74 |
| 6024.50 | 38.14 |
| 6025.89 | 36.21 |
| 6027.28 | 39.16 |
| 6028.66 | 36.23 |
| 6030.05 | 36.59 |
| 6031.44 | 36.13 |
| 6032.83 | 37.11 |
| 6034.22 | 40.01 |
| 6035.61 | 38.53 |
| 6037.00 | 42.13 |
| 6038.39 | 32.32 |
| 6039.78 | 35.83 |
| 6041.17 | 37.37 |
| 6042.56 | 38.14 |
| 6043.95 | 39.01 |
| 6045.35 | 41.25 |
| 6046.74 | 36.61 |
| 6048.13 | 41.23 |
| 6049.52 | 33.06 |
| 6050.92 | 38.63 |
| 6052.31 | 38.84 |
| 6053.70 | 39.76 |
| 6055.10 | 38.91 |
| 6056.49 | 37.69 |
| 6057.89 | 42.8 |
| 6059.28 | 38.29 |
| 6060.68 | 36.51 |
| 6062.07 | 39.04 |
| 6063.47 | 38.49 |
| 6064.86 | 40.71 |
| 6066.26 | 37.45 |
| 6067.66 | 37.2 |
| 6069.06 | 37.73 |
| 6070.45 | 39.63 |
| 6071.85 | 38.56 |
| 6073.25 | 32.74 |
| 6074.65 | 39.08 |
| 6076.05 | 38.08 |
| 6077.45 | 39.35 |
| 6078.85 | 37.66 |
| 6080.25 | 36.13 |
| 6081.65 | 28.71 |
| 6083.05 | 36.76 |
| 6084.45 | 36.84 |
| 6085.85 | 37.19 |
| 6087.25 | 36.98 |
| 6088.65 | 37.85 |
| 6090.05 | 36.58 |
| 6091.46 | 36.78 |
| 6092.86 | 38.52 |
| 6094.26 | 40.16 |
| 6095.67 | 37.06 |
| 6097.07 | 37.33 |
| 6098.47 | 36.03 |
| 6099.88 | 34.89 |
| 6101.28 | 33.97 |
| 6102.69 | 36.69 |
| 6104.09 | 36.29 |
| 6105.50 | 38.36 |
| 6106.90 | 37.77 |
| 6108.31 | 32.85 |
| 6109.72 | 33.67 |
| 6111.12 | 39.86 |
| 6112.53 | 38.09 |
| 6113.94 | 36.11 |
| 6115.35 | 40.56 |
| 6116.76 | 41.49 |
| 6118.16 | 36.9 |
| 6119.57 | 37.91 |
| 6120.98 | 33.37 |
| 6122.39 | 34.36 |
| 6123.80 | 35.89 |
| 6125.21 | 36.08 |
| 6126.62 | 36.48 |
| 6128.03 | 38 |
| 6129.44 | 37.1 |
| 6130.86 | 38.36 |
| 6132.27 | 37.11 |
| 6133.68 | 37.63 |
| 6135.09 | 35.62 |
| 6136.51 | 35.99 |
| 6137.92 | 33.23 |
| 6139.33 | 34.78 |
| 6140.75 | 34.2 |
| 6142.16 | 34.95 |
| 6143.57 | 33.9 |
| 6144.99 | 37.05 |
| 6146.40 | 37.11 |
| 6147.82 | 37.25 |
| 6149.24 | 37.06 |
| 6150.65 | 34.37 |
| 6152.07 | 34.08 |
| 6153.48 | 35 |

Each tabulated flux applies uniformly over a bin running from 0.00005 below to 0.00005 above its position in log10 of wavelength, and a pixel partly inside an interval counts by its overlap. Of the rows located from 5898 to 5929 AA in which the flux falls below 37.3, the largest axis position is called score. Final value 5928.18 AA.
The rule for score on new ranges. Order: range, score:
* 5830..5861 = 5854.92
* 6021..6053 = 6049.52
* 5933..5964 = 5961.03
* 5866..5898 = 5896.86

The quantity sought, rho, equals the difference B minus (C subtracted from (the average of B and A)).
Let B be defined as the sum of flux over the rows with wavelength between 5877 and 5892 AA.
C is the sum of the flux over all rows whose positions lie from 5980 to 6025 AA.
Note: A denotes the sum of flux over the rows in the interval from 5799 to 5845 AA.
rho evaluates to 718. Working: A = 1331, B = 352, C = 1207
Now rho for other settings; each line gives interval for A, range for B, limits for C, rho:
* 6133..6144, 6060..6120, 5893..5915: 1201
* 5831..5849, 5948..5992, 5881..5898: 699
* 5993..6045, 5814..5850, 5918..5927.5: 103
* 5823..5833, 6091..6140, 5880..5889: 731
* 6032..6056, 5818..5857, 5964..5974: 492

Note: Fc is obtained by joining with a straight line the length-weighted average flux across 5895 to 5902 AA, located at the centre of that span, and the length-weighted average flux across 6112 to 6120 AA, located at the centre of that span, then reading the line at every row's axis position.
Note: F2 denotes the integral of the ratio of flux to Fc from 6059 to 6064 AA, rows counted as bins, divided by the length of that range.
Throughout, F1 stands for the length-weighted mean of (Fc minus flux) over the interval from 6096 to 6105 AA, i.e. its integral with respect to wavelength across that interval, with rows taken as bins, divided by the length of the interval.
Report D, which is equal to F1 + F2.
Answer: 3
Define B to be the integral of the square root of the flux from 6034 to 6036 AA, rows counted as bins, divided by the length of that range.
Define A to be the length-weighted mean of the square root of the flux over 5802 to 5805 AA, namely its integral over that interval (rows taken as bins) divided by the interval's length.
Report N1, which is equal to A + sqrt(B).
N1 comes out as 8.7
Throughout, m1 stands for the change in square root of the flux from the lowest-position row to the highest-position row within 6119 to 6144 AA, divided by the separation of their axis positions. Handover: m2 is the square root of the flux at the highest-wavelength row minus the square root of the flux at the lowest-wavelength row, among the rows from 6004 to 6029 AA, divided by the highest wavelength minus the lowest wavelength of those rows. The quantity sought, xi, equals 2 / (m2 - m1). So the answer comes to 48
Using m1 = -0.014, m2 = 0.03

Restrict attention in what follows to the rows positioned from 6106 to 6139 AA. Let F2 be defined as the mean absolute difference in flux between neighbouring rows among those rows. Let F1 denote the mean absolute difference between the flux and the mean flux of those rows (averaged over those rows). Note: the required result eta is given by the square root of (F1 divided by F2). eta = 0.928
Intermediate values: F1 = 1.76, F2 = 2.04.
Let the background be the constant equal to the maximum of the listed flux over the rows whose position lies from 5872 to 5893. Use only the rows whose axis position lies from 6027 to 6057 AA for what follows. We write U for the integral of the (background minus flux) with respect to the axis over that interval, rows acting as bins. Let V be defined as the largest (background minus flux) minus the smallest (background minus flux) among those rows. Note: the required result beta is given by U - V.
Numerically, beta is 68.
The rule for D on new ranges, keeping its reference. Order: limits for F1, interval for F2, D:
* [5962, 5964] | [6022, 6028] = -4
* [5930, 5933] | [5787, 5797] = -6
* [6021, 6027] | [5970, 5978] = -1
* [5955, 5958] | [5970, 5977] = -3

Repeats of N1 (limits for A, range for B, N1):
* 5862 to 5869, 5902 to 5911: 8.4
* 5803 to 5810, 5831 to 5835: 8.7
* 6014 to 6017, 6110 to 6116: 8.4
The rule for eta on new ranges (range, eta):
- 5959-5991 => 0.900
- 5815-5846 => 0.820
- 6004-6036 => 0.894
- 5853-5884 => 0.918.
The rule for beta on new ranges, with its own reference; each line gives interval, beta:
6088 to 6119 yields 94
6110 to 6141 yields 107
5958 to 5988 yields 84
